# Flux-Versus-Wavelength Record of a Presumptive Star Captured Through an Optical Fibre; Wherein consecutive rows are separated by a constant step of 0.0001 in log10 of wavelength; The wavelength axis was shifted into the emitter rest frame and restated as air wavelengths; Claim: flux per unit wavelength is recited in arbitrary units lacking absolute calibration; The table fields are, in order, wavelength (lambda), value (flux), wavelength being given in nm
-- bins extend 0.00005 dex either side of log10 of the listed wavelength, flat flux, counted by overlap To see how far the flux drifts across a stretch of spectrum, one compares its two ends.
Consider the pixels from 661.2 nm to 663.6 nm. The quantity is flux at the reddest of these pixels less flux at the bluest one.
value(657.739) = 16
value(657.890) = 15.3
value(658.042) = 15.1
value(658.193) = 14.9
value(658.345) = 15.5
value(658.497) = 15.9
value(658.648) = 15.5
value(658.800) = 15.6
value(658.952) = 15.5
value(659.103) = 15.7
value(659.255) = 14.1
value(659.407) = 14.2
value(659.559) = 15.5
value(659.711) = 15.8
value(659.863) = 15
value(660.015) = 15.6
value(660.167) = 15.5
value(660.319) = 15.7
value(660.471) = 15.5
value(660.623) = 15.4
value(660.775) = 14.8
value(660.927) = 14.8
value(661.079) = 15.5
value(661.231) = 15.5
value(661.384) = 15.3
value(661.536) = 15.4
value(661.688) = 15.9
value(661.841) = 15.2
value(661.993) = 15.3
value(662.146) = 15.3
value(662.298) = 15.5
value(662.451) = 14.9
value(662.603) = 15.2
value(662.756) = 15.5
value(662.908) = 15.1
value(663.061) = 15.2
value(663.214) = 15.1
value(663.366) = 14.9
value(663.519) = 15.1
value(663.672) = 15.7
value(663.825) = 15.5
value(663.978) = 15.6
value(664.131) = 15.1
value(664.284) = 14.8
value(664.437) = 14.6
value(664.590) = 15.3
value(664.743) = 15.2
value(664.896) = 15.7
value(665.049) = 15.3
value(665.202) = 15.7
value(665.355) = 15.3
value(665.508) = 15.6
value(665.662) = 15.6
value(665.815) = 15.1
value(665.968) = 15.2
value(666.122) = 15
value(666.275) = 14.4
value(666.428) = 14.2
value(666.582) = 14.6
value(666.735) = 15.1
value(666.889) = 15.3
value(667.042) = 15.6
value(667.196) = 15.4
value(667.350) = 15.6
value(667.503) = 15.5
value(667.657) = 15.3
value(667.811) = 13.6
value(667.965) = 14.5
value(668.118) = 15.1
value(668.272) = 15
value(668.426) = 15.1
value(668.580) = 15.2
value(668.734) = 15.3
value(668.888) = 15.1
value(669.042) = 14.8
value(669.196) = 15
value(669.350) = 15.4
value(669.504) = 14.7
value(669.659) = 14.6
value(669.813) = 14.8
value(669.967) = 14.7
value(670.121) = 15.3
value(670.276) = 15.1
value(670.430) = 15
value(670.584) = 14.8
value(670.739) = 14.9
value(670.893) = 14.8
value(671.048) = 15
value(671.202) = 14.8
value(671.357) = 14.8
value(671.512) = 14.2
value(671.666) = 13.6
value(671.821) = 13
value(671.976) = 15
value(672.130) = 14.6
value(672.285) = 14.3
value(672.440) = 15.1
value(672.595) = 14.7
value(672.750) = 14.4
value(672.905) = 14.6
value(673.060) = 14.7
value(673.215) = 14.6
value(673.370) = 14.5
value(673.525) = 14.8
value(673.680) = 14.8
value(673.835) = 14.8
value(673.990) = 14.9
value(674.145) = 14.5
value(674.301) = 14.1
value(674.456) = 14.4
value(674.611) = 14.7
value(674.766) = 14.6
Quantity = -0.4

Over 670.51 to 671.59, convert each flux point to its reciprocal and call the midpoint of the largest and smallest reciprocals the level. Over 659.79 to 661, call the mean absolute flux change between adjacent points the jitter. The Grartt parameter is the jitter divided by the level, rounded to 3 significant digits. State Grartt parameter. 3.75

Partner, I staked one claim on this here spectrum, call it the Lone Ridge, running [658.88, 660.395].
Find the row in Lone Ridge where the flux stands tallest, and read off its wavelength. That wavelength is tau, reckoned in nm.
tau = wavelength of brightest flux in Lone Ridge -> 659.711 nm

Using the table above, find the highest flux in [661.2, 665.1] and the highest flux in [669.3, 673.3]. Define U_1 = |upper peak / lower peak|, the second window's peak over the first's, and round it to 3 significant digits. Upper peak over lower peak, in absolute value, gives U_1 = 0.969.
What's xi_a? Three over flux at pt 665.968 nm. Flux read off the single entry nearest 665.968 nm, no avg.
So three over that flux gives 0.197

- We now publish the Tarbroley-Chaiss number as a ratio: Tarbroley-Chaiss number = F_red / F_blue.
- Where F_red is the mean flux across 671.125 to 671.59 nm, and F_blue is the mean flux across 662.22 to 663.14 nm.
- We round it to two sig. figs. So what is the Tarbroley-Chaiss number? 0.96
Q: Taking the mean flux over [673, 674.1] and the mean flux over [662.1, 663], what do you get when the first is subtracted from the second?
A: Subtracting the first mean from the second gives 0.52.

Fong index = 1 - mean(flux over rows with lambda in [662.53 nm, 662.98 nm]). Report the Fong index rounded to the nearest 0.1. -14.3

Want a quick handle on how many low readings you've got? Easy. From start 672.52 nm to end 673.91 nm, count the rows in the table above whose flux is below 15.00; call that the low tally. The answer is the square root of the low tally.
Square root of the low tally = 3.00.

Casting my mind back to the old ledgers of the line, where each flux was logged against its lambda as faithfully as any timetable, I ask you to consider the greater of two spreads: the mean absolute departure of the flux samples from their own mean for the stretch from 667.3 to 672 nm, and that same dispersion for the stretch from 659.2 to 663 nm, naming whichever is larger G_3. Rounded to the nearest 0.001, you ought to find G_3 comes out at 0.378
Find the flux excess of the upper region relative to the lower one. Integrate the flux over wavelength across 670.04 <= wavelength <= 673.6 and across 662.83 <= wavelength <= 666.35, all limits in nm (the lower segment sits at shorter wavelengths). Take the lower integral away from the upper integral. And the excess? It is -1.5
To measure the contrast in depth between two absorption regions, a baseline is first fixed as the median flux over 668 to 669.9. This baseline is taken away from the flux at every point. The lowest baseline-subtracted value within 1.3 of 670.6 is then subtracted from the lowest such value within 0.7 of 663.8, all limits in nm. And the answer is 1.60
